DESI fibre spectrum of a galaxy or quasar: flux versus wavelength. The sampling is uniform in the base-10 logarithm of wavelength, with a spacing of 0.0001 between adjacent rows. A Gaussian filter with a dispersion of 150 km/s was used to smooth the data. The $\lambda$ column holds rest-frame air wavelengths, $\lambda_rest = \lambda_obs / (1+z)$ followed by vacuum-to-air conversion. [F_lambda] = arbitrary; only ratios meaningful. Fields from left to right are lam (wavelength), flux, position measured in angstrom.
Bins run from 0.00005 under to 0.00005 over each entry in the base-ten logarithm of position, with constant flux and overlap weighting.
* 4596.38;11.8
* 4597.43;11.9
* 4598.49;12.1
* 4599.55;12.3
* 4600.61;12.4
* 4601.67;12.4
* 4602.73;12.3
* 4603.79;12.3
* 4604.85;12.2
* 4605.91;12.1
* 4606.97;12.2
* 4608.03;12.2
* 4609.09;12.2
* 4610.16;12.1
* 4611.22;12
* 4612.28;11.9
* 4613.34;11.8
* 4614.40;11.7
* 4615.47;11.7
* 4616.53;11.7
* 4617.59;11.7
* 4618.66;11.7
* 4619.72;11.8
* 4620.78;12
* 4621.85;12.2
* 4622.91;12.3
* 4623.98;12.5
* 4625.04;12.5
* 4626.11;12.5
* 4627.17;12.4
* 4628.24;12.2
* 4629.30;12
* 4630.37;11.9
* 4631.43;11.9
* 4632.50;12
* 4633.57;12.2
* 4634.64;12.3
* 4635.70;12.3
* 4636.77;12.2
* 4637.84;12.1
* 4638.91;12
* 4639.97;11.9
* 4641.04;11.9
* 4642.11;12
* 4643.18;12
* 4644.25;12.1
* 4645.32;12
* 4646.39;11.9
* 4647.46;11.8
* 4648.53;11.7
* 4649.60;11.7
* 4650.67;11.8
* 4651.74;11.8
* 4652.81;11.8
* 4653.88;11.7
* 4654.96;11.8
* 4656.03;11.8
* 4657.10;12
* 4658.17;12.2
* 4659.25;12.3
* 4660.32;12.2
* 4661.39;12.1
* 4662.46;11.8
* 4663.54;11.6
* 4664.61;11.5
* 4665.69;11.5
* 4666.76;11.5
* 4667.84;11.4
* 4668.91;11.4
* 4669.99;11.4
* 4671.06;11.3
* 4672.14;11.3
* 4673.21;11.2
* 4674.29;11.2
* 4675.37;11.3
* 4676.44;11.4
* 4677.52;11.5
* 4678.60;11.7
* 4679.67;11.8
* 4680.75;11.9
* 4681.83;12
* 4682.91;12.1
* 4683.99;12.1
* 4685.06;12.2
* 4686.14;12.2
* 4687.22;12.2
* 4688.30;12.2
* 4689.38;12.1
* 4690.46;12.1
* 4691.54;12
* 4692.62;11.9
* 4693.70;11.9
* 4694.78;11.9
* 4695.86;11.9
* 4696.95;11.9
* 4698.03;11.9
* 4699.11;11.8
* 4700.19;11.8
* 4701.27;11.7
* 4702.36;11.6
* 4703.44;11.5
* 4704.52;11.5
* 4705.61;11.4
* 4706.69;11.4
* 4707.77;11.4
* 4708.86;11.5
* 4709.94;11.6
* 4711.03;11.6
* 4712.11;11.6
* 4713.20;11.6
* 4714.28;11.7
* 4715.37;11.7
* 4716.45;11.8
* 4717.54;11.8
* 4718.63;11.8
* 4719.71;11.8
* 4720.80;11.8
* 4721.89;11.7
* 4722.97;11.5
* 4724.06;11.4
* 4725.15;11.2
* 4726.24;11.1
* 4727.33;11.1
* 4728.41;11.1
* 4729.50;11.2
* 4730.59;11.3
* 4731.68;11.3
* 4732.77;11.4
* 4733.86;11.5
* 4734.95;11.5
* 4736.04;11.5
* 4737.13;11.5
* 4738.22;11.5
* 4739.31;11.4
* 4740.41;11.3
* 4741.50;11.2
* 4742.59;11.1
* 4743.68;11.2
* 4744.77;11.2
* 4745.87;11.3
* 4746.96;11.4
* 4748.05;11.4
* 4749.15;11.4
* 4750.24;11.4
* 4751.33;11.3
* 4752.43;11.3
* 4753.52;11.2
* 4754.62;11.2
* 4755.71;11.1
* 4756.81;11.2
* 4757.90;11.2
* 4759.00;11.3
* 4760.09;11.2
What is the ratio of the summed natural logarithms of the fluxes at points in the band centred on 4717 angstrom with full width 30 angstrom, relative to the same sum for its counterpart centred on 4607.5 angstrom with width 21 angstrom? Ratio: 1.4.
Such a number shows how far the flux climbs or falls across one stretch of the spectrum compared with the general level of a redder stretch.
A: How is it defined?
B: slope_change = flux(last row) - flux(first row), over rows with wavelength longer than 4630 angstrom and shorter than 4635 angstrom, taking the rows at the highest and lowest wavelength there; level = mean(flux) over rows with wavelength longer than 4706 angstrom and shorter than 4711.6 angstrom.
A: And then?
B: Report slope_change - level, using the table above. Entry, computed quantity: -11.1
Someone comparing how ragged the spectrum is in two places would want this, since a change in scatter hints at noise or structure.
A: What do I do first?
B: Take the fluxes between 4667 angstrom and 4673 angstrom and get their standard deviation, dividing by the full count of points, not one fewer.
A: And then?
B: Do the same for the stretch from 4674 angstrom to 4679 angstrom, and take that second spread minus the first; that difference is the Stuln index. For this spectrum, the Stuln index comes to 0.12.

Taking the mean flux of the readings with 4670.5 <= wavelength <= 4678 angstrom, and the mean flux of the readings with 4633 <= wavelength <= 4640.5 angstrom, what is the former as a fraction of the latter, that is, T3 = 0.932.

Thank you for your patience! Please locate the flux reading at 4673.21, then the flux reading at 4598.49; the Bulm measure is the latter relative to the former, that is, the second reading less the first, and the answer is 0.9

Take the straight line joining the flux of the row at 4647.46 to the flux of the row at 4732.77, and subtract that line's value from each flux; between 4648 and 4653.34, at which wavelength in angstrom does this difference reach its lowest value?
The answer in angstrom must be 4648.53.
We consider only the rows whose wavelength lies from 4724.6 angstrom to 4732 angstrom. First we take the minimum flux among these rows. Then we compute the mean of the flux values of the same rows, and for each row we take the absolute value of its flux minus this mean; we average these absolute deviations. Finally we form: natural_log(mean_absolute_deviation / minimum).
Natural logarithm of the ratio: -5.0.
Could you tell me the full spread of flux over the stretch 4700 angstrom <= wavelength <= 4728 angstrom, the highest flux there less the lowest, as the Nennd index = 0.7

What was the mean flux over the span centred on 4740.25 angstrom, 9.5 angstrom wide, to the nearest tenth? 11.3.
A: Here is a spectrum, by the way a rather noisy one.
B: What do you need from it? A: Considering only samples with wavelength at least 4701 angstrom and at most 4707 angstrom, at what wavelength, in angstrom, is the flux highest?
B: 4701.27 angstrom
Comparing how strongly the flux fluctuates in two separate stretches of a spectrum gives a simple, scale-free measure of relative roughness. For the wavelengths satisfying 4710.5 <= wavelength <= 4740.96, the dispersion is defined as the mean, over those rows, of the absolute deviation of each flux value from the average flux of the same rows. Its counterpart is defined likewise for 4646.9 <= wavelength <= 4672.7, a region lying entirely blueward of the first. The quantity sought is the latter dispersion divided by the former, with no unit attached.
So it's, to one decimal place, 1.2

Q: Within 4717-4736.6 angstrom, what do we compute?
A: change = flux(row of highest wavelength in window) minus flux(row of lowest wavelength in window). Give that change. -0.3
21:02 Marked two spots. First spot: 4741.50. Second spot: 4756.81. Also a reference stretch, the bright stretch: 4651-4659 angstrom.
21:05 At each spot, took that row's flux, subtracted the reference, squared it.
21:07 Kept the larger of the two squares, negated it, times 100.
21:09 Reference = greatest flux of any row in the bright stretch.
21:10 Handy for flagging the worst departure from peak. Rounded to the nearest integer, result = -100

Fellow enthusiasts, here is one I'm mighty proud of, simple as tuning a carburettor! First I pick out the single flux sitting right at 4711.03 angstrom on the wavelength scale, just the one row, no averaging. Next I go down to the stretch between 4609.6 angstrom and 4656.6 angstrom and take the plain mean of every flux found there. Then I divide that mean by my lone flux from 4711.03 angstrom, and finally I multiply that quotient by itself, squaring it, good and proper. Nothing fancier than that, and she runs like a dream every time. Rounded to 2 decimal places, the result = 1.07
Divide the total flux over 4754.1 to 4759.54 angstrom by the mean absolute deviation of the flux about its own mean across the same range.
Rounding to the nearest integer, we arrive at 1400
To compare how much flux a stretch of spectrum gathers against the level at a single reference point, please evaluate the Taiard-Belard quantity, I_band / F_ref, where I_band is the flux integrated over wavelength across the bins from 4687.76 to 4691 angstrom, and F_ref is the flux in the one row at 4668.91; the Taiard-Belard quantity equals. 3.45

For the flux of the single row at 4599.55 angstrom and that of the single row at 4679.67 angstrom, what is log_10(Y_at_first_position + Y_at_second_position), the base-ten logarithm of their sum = 1.38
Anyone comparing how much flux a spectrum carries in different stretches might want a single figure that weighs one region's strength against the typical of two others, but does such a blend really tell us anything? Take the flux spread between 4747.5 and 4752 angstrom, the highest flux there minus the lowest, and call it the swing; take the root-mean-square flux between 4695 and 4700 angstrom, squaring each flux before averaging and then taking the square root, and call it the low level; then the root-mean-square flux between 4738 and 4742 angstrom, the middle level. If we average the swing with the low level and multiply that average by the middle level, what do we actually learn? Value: 68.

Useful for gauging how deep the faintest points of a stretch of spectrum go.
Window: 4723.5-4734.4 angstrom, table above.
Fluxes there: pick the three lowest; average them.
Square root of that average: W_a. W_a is 3.33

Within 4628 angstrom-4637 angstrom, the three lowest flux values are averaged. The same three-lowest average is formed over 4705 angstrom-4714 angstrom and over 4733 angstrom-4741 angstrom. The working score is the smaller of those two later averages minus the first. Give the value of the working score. -0.53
